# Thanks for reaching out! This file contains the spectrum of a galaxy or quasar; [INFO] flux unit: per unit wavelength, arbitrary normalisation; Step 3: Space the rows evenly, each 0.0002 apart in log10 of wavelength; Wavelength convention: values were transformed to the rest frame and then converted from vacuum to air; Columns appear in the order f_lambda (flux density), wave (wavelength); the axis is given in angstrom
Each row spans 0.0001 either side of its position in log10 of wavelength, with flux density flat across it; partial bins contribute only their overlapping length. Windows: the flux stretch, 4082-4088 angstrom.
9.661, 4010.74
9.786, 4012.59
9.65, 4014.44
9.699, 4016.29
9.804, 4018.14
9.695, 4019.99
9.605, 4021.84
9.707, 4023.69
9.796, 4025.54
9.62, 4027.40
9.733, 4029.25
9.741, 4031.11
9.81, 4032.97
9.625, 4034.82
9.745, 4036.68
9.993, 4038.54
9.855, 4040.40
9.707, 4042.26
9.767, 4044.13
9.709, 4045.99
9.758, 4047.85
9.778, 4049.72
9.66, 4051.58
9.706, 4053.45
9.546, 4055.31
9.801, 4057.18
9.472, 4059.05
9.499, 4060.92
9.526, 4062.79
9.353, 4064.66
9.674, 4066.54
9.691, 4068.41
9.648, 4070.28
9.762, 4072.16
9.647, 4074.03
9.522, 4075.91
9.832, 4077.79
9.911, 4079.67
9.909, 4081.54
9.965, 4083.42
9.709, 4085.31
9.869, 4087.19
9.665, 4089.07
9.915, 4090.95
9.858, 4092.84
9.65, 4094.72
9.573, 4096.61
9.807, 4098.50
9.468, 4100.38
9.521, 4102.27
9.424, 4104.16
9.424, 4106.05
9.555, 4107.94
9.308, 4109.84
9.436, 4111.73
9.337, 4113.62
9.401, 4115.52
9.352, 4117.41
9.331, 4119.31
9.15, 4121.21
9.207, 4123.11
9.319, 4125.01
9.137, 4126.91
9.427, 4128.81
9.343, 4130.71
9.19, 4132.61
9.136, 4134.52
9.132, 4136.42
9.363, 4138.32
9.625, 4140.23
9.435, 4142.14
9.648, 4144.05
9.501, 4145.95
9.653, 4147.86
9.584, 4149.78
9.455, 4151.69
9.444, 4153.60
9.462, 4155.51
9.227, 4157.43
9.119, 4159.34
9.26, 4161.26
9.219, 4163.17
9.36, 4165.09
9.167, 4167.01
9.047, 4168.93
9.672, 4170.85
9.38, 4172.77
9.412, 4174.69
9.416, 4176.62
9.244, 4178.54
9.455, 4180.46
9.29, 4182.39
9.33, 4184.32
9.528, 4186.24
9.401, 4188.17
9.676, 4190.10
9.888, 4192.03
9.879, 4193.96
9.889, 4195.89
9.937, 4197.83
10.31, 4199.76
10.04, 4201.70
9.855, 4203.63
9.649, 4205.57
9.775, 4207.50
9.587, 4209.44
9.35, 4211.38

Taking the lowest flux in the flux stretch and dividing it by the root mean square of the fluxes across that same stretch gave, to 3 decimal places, 0.986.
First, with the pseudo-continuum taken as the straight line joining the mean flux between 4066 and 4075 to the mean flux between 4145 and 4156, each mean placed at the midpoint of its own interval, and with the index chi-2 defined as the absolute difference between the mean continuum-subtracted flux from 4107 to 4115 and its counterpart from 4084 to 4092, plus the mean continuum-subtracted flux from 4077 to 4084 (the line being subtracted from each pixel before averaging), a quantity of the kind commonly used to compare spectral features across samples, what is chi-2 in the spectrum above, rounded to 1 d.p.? 0.6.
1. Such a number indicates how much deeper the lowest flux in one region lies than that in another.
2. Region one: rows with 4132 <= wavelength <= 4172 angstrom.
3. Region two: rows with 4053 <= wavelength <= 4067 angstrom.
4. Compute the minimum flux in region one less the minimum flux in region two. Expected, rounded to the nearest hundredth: -0.31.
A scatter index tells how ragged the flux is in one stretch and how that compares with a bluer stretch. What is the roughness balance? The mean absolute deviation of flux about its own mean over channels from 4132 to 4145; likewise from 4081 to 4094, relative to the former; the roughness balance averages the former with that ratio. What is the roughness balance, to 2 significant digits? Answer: 0.34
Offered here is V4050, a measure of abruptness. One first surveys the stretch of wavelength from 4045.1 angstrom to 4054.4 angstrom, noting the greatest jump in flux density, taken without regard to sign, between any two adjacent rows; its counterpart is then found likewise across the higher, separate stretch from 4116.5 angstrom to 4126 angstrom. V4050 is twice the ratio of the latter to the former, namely 3.1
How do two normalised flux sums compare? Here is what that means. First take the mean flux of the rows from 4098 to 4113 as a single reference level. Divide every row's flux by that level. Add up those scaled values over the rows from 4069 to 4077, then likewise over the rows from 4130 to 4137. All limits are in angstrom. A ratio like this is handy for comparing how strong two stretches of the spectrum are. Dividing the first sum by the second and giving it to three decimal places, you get 1.048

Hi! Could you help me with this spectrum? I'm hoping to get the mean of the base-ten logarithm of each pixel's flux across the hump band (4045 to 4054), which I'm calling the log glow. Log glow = 0.988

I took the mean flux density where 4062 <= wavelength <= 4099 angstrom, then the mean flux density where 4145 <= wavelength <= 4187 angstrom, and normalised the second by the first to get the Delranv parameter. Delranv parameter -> 0.964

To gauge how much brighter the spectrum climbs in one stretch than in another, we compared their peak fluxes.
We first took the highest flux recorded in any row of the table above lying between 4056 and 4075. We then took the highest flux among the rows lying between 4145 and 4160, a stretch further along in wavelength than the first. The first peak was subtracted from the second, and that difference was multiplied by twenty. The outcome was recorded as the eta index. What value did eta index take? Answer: -3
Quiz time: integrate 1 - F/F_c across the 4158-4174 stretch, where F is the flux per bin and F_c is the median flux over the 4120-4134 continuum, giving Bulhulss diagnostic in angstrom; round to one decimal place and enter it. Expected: -0.1 angstrom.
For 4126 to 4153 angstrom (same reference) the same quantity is -0.6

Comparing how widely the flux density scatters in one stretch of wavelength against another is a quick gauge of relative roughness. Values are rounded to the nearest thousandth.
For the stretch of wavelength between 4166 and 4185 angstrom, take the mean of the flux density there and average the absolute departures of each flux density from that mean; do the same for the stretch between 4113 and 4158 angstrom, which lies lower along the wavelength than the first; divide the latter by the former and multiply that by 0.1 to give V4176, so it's 0.104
